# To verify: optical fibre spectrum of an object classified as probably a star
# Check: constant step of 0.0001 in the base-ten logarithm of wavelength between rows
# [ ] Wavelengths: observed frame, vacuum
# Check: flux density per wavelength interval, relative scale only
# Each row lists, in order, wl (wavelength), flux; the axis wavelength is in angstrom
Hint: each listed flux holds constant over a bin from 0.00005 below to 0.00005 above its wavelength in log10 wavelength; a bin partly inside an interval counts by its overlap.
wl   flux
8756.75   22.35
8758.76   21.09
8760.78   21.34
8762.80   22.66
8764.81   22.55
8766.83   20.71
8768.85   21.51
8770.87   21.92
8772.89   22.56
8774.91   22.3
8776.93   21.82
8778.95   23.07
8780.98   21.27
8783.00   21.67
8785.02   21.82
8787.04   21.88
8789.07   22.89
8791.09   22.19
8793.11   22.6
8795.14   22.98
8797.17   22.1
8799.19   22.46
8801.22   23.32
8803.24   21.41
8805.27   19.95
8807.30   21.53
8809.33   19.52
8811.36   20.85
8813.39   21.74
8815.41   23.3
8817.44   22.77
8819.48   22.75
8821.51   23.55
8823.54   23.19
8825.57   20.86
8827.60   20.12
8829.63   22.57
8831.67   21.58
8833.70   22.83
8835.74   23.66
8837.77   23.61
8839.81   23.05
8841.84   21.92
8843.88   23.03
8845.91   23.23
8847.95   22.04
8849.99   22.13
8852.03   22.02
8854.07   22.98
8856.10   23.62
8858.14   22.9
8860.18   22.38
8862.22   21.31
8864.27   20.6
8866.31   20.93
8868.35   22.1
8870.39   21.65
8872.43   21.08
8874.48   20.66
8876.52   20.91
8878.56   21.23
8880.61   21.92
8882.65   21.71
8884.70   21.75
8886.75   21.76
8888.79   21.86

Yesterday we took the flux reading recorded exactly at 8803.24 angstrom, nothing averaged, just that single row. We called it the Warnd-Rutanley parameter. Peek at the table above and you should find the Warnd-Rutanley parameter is 21.41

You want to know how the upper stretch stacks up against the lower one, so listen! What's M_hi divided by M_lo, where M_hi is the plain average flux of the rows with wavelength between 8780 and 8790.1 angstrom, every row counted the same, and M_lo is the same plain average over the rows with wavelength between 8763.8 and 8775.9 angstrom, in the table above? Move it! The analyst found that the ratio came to 1.00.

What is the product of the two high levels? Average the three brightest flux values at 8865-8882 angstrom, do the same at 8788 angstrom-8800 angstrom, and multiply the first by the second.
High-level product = 500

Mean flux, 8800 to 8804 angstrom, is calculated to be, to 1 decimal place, 22.4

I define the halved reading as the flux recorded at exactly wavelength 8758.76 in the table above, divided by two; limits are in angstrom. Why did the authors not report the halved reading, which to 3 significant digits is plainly 10.5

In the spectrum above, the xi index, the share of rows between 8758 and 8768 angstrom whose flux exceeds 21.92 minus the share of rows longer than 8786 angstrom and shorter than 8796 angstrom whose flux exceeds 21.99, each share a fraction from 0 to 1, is -0.40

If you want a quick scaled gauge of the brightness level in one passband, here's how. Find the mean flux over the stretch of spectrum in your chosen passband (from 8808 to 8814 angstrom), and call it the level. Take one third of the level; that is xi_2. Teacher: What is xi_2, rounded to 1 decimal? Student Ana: 6.9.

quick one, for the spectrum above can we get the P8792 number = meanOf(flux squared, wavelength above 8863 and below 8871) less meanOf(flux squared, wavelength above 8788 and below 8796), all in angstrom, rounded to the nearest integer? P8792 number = -59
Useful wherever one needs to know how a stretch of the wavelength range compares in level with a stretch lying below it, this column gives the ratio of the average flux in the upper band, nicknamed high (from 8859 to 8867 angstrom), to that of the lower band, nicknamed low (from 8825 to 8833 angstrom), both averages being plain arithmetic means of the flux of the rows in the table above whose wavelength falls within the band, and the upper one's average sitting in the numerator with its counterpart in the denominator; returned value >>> 1.00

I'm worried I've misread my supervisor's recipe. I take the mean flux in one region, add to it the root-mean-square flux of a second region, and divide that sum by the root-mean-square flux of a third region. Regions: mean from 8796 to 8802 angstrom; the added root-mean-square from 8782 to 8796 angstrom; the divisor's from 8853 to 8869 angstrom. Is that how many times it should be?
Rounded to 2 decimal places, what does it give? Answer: 2.03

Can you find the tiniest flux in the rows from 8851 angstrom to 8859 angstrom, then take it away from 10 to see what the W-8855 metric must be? -12.0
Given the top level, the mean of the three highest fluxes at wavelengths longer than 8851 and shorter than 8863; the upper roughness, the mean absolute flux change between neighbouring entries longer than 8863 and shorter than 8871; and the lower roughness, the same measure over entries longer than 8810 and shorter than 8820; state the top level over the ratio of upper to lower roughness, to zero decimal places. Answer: 27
